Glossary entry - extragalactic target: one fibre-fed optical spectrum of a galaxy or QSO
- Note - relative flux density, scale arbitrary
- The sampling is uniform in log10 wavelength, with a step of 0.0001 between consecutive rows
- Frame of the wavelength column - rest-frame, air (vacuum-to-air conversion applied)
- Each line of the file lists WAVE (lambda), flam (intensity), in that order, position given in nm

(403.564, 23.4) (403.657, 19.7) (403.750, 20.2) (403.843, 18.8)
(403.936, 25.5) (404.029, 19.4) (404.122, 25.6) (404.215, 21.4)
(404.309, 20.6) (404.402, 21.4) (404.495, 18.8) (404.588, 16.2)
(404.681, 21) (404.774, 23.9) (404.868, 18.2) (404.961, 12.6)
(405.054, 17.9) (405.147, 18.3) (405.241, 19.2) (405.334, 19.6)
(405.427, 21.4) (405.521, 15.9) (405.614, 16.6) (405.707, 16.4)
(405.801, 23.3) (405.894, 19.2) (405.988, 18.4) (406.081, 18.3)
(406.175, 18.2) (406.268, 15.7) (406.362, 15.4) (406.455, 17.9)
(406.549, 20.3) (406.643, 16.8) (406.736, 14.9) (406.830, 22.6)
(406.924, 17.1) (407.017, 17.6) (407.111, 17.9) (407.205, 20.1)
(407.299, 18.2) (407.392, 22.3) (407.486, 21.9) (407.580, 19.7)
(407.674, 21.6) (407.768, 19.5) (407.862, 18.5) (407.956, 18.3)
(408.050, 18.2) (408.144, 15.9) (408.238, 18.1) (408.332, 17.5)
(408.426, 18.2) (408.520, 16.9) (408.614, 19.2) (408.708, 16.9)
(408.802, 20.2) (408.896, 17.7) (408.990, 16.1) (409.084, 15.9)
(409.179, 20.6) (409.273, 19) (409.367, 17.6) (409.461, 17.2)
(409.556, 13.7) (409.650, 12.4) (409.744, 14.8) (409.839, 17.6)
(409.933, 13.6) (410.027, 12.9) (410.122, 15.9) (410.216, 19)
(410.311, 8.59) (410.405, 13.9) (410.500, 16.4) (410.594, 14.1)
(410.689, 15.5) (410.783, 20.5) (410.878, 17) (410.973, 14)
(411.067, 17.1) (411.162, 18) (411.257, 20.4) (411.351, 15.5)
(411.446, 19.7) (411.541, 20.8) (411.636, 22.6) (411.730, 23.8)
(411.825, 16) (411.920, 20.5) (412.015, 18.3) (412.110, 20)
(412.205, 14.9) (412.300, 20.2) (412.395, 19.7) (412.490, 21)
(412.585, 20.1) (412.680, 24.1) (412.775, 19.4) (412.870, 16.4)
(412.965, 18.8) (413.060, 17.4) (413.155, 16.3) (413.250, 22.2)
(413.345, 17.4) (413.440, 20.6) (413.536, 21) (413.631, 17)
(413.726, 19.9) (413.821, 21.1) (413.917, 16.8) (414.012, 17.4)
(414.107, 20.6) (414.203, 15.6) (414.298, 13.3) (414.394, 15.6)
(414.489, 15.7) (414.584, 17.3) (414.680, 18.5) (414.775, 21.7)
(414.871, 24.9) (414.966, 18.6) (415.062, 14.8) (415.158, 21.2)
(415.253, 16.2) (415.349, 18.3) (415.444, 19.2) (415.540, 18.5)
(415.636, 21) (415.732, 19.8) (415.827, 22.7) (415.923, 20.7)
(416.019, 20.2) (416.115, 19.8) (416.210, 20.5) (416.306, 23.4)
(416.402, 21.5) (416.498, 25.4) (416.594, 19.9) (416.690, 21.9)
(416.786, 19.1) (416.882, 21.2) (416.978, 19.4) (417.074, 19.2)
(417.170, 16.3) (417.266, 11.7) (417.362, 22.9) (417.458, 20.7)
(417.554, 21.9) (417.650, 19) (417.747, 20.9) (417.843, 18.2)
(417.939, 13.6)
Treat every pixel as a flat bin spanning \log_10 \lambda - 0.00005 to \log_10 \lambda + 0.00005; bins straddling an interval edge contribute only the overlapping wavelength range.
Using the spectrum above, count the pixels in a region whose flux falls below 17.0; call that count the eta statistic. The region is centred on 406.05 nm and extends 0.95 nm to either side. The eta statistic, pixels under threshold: 7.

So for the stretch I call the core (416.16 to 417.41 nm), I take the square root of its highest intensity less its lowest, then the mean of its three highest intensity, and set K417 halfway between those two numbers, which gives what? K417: 13.8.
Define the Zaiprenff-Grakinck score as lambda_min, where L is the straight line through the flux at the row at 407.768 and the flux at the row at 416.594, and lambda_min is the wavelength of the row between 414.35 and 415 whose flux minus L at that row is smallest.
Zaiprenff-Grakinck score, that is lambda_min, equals 414.394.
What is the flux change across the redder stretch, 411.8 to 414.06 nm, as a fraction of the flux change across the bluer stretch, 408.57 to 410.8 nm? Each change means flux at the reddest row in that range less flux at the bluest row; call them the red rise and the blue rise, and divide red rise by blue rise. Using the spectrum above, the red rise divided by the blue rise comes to 1.1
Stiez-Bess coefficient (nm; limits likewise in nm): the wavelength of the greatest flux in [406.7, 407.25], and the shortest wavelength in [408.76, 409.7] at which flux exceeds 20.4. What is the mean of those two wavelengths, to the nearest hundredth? 408.00 nm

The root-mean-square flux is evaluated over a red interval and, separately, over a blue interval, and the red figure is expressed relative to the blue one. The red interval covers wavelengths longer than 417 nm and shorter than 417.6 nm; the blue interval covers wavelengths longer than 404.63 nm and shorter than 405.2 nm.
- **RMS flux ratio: 1.01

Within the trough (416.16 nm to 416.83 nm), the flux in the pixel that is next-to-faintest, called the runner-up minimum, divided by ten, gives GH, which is 1.99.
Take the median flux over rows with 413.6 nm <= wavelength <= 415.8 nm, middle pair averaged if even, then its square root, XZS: 4.30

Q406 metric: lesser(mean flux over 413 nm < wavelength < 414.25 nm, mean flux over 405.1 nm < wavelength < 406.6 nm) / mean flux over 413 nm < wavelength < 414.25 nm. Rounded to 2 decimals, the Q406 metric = 0.98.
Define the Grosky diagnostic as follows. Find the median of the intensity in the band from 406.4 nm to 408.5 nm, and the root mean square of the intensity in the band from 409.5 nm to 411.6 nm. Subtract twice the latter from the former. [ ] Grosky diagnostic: -14.3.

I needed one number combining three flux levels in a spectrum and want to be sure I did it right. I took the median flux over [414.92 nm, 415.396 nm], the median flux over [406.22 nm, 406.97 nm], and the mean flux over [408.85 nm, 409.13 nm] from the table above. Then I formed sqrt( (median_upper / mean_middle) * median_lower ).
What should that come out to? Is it 4.3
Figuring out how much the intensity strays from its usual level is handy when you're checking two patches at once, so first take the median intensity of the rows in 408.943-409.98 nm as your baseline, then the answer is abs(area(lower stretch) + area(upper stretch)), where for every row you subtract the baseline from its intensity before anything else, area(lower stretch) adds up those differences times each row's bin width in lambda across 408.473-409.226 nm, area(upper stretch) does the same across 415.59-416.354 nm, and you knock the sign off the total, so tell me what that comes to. 5.1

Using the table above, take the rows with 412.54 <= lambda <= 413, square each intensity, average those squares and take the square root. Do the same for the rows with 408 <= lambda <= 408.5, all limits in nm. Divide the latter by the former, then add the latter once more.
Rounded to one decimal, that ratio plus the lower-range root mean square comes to 18.5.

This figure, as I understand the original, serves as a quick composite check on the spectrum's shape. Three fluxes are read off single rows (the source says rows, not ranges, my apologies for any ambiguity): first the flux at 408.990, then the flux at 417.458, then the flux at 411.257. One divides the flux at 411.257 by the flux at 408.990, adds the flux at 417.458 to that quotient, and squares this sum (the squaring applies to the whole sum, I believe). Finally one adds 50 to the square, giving 533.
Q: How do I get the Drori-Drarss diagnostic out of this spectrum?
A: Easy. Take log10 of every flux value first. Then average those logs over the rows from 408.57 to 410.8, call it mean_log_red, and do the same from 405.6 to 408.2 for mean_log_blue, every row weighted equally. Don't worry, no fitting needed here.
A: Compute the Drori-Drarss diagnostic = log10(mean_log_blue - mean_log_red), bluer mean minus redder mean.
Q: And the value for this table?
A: -1.2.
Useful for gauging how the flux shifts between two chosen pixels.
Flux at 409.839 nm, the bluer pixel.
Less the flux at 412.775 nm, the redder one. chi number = -1.8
